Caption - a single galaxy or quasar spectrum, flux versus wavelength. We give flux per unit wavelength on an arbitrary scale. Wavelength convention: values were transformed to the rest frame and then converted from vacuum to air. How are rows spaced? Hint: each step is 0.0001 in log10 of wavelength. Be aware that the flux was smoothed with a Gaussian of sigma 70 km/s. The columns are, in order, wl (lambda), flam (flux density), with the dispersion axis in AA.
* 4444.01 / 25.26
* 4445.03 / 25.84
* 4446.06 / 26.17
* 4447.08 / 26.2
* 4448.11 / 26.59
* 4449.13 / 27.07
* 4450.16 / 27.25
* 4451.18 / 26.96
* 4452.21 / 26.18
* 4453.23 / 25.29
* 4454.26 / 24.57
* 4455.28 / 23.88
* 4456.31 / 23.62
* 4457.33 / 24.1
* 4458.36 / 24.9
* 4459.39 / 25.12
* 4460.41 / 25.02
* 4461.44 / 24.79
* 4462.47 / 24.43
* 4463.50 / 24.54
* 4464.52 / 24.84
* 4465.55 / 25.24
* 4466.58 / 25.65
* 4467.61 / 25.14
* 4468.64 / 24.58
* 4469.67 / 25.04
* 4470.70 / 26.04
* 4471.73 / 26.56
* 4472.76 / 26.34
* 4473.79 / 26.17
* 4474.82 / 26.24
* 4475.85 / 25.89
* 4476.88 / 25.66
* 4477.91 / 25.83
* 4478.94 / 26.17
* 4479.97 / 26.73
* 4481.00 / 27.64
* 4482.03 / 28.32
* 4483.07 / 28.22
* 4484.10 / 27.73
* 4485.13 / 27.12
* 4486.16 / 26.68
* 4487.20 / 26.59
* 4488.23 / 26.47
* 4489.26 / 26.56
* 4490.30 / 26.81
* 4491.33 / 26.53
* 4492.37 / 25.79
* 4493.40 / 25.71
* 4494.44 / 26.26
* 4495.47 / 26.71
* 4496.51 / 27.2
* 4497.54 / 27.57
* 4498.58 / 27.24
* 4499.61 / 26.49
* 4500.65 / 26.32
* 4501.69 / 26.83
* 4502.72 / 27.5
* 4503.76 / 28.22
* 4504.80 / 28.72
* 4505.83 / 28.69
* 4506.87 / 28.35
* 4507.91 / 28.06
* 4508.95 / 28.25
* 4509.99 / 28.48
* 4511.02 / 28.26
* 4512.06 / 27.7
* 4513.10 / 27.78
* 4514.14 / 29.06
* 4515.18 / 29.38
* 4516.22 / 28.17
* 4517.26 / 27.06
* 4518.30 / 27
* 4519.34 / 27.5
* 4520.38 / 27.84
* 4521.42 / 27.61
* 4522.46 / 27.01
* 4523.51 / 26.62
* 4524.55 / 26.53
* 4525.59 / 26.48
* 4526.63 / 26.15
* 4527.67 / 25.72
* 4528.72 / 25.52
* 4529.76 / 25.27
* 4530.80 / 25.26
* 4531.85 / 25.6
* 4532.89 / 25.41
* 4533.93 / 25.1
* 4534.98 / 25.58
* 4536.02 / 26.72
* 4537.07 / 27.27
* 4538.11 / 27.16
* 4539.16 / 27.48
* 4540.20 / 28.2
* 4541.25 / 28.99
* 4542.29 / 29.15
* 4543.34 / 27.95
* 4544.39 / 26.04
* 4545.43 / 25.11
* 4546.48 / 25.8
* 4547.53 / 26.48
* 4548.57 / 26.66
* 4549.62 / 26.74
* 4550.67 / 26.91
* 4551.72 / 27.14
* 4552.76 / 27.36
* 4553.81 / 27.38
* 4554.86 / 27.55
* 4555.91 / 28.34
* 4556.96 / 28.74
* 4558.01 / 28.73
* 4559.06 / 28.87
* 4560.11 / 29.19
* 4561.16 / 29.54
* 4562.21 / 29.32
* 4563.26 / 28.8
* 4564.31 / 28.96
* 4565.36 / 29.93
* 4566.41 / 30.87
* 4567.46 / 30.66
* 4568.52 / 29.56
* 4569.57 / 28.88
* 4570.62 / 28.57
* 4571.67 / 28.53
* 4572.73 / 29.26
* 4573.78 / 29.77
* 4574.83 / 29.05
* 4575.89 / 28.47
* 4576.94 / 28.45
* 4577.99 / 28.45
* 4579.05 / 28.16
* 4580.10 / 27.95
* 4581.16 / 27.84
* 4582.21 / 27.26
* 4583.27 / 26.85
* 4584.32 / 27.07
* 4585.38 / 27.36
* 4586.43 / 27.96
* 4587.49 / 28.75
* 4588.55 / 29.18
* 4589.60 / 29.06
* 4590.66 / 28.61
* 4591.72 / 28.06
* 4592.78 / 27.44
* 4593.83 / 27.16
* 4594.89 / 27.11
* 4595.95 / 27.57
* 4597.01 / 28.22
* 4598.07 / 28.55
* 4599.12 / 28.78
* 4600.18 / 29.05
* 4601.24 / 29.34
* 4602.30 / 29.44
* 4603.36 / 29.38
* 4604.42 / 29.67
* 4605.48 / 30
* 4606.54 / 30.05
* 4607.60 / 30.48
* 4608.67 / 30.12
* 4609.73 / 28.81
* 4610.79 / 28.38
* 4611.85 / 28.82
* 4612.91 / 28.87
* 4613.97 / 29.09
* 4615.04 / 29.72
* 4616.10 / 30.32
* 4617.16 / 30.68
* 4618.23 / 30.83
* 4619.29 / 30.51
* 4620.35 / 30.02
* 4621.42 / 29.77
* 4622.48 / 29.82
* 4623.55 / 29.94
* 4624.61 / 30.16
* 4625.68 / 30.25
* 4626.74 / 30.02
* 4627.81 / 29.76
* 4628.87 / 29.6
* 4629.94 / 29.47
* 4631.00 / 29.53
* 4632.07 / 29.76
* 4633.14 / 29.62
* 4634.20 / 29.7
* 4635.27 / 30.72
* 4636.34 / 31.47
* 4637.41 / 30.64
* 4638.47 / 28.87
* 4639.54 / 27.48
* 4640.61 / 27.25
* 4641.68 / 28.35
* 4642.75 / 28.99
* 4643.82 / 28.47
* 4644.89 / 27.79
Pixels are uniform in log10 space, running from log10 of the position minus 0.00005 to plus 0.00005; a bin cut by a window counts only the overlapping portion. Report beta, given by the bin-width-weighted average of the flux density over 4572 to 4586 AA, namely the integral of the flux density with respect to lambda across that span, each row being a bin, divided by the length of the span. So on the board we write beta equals 28.2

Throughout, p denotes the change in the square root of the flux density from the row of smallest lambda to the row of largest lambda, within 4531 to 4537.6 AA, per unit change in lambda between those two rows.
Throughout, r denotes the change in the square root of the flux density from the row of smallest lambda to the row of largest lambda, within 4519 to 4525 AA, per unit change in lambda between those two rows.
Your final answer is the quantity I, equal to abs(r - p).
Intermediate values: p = 0.031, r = -0.018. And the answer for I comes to 0.049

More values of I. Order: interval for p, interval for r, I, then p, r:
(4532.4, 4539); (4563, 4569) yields 0.019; 0.033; 0.013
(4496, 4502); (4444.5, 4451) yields 0.034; -0.007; 0.027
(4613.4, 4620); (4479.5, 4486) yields 0.017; 0.024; 0.007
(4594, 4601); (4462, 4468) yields 0.021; 0.035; 0.014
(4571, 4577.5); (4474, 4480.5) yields 0.011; -0.001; 0.009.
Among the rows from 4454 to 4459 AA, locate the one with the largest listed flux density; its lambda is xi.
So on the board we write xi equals 4458.36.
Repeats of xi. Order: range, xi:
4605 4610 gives 4607.60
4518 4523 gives 4520.38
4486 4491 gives 4490.30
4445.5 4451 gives 4450.16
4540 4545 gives 4542.29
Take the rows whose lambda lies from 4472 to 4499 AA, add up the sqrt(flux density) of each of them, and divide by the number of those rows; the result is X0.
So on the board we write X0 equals 5.17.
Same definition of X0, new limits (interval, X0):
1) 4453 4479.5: 5.02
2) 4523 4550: 5.15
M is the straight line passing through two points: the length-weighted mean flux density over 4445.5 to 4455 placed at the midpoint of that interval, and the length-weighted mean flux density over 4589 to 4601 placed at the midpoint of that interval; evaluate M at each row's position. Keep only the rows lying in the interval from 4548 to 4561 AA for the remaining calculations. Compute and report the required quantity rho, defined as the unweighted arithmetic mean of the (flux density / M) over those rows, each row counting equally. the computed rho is 1.01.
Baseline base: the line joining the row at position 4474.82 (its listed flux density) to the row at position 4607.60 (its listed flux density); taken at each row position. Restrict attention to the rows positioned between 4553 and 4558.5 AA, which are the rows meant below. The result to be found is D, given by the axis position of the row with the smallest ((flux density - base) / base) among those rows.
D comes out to 4553.81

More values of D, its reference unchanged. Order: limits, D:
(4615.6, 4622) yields 4621.42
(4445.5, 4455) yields 4454.26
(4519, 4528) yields 4527.67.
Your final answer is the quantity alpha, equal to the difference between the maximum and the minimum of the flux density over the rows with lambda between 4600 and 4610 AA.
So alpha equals 1.7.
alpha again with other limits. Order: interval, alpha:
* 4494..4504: 2.0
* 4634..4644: 4.2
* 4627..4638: 2.0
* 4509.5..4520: 2.4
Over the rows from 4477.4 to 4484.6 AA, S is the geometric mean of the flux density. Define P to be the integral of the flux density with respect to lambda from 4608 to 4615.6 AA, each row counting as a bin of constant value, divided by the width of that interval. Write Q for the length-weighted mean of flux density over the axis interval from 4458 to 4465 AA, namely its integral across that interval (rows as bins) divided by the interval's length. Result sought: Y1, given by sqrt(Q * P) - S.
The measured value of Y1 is -0.33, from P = 29.1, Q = 24.8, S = 27.2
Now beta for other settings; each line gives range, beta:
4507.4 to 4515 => 28.3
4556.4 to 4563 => 29.0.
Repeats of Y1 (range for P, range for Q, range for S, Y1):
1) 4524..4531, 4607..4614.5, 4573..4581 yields -1.09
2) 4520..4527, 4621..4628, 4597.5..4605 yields -0.78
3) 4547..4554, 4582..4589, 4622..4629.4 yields -2.58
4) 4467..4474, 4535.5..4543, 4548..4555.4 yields -0.37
